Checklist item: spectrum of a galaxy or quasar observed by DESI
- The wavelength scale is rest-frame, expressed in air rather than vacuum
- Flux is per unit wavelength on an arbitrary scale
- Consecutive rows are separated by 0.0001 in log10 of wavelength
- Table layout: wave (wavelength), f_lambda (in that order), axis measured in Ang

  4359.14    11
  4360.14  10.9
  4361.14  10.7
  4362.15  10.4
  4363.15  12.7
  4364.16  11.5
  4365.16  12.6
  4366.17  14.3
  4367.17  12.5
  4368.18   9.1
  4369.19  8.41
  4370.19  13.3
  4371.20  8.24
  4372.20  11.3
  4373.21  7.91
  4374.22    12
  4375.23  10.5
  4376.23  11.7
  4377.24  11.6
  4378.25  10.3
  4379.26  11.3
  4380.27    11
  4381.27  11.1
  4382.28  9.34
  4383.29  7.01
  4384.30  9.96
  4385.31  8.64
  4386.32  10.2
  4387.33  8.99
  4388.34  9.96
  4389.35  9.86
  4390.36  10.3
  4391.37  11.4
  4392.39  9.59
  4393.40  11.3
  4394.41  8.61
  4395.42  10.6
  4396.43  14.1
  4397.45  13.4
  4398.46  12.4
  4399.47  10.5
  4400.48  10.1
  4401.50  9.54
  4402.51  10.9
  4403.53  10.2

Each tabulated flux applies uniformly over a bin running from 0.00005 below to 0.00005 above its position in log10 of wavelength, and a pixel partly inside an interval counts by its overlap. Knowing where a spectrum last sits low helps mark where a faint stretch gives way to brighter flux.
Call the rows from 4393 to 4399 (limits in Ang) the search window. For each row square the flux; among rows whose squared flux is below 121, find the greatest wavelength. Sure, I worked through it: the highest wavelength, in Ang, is 4395.42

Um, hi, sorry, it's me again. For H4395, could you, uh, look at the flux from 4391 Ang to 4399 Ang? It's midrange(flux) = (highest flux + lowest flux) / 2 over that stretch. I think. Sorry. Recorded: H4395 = 11.4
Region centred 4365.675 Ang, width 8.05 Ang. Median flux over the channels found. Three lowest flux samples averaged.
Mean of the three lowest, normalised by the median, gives 0.78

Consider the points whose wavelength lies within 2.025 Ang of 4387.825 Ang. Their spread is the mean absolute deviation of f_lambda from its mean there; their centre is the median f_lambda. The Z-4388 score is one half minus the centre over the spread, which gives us -25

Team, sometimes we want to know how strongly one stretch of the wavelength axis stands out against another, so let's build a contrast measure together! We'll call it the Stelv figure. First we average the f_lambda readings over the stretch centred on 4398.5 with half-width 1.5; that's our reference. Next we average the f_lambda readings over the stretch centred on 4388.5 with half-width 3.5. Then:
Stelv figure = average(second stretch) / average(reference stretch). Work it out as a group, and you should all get 0.82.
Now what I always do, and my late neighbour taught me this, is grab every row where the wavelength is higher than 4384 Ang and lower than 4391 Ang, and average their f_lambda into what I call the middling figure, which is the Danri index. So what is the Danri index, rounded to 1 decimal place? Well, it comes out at 9.7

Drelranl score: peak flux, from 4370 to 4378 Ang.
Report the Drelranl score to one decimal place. 13.3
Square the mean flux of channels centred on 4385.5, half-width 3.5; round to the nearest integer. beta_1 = 84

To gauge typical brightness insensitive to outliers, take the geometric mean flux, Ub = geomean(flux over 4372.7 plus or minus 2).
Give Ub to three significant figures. 9.70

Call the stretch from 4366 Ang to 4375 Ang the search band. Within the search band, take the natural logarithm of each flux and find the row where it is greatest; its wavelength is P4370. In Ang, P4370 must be 4366.17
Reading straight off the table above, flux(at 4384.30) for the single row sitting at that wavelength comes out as 9.96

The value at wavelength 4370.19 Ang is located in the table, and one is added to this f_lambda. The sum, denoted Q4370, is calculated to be 14.3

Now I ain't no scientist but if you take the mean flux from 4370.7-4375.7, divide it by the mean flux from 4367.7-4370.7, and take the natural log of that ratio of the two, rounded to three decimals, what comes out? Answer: -0.028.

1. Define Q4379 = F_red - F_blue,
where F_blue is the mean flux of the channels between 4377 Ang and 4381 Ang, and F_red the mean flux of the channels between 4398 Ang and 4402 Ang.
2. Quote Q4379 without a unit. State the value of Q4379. -0.4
